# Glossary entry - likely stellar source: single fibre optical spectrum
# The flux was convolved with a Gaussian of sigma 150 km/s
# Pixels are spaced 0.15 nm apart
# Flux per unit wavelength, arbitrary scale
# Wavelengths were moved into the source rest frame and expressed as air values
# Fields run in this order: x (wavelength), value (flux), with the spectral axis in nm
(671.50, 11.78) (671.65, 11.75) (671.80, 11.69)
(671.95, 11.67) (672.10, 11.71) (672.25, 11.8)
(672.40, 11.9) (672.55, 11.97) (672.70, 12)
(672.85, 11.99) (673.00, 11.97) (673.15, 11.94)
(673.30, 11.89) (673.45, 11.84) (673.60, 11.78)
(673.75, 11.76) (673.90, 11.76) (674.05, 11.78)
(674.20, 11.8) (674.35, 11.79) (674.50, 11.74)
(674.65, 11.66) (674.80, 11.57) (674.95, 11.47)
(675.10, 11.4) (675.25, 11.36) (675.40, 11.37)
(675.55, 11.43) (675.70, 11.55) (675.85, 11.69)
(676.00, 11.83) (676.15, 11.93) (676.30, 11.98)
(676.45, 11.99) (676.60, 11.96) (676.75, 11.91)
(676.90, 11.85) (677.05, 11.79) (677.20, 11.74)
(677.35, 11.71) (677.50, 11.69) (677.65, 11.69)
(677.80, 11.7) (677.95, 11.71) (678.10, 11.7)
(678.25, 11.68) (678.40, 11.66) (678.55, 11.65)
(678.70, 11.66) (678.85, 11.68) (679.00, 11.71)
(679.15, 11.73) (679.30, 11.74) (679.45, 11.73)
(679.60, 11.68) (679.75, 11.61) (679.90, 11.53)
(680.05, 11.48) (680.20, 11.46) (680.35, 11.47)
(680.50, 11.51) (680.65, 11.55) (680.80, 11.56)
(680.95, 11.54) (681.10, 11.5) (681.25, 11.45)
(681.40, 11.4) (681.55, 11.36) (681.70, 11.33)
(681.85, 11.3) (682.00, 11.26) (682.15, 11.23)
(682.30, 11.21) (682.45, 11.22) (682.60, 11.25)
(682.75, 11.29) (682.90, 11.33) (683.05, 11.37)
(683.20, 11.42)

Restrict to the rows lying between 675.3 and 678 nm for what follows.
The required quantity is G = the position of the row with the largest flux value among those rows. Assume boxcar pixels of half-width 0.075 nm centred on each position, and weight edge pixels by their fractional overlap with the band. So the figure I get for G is 676.45 nm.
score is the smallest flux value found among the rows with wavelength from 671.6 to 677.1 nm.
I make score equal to 11.36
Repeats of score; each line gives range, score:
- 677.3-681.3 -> 11.45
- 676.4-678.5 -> 11.66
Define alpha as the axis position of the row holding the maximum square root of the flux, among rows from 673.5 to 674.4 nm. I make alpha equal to 674.20 nm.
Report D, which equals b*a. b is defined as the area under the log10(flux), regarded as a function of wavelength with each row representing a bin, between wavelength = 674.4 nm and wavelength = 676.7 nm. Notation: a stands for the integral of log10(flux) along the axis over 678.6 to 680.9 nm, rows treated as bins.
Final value 6.0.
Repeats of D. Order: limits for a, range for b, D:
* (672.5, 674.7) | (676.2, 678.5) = 5.8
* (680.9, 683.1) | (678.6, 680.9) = 5.7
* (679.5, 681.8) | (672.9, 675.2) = 6.0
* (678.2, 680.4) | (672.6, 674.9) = 5.8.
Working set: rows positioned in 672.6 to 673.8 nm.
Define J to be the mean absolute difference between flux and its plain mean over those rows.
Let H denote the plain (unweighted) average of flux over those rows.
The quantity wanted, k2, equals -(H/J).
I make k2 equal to -151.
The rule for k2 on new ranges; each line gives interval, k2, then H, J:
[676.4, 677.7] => -118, 11.8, 0.100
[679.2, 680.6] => -117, 11.6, 0.099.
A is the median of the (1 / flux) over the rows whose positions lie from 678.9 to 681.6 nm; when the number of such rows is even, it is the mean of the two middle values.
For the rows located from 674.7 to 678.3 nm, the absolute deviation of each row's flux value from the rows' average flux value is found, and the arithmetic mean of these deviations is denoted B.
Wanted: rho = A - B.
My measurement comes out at -0.06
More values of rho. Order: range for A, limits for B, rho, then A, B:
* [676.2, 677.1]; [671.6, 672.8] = -0.03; 0.0838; 0.11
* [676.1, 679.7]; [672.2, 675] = -0.02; 0.0854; 0.11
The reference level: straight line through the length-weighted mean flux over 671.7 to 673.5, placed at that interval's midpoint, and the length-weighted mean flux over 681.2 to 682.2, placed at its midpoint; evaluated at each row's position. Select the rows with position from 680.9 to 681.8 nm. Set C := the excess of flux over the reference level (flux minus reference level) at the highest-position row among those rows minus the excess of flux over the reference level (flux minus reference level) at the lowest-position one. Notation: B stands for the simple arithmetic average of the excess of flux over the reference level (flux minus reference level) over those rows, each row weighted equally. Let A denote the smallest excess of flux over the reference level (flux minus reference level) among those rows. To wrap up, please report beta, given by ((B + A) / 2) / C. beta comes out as -0.2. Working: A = 0.0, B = 0.08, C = -0.2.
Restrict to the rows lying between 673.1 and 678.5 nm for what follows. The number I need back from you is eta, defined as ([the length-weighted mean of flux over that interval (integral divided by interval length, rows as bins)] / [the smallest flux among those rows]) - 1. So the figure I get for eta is 0.032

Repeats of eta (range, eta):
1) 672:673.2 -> 0.017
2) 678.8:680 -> 0.012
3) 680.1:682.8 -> 0.016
